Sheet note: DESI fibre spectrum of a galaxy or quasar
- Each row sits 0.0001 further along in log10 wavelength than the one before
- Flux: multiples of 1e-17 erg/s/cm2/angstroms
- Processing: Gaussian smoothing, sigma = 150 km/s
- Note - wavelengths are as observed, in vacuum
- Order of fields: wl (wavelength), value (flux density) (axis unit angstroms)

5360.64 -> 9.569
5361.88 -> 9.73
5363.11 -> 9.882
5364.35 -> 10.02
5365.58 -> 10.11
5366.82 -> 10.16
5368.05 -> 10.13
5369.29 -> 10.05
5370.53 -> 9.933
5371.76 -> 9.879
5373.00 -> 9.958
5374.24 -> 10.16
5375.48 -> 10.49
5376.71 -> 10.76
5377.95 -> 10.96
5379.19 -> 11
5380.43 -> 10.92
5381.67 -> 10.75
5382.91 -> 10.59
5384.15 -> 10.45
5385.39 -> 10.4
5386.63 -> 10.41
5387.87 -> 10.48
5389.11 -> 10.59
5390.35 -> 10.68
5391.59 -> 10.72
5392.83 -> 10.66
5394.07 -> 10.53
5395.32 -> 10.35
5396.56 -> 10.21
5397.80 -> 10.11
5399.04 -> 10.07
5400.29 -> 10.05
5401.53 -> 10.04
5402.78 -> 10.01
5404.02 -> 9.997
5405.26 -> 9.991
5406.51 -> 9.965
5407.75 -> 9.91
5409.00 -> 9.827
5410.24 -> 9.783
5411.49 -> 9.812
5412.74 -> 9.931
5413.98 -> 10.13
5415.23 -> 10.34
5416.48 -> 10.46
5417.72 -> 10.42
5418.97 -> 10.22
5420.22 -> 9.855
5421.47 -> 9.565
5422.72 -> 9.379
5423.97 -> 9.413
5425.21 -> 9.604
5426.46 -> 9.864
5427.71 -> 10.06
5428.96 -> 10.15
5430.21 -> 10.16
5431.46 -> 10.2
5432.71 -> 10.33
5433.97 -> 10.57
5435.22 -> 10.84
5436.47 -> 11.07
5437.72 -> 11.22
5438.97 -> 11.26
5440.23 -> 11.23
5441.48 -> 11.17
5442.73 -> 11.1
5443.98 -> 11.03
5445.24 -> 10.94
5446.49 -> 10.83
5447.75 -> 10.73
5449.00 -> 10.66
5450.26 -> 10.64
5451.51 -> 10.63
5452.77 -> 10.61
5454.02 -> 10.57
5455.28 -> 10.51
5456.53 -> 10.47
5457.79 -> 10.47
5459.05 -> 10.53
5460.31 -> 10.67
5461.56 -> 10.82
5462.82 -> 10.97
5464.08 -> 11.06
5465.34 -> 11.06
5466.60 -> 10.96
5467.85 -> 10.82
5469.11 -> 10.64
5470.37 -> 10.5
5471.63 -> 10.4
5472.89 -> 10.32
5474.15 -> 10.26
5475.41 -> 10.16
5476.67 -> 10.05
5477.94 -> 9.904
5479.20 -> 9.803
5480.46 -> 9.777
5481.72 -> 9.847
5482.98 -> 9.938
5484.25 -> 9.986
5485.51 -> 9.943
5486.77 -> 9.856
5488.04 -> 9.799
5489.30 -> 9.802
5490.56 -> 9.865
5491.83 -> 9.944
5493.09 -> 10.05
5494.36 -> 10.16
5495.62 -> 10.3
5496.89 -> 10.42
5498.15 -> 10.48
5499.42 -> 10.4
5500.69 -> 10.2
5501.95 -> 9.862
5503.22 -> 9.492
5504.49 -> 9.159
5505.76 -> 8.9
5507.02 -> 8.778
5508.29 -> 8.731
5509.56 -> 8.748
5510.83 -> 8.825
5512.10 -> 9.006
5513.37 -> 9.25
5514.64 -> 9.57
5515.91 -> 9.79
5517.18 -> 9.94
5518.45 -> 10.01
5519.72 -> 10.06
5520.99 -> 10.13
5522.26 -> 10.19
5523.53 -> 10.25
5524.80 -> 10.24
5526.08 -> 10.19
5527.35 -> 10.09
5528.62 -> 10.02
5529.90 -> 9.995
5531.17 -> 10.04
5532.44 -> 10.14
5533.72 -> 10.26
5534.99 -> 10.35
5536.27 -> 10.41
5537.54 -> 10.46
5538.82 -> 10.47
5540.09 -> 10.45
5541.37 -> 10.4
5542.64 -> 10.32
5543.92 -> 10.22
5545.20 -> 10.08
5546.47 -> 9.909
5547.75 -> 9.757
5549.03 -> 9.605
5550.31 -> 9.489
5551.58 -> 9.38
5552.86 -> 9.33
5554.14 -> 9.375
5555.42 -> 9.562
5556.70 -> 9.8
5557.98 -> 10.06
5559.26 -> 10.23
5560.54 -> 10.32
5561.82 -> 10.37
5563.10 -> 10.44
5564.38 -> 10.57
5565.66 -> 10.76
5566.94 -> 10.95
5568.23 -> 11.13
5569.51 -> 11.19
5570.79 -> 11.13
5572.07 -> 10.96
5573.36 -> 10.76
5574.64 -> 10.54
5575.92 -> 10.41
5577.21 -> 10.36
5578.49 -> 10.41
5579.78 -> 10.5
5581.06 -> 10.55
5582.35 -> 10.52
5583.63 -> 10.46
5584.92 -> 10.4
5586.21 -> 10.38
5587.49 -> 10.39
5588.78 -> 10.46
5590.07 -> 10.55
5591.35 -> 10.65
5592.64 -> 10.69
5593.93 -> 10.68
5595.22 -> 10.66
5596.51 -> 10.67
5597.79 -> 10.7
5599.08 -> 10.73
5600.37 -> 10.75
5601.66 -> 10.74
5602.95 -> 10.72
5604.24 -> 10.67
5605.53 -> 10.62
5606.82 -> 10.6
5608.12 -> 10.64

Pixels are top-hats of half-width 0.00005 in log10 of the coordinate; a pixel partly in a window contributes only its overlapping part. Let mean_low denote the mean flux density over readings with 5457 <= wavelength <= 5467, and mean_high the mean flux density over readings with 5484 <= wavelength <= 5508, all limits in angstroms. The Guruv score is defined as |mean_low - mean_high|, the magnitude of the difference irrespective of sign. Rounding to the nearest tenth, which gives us 1.0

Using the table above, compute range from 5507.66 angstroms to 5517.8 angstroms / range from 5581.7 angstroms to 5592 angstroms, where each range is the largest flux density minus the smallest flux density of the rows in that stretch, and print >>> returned 4.5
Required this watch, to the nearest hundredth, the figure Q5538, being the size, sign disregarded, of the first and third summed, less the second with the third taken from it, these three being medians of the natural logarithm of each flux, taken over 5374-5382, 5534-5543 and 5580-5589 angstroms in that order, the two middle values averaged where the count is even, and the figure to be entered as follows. 4.73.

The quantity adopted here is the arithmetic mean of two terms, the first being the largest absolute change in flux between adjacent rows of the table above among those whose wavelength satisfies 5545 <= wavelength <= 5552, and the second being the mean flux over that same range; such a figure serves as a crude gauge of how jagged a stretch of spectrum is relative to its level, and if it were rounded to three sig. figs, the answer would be 4.94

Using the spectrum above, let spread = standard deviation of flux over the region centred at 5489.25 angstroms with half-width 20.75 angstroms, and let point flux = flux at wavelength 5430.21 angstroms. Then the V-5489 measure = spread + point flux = 10.7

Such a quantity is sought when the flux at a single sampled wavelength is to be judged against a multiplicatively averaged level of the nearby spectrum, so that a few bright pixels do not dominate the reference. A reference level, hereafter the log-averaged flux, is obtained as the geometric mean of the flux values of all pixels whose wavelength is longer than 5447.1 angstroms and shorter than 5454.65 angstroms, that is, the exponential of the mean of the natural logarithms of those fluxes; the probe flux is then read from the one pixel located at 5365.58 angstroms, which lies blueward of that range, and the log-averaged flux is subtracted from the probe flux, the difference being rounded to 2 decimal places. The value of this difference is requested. -0.53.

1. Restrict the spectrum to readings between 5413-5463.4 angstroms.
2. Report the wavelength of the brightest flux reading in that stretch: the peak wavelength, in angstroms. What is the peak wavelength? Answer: 5438.97 angstroms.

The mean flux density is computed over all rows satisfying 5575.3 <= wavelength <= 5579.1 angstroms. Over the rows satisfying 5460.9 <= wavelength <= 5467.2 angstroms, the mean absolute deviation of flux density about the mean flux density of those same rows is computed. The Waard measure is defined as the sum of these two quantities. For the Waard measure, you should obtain 10.5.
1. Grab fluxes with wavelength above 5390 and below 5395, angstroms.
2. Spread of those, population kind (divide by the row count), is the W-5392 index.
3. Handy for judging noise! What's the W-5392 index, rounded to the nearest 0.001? 0.071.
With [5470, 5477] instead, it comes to 0.148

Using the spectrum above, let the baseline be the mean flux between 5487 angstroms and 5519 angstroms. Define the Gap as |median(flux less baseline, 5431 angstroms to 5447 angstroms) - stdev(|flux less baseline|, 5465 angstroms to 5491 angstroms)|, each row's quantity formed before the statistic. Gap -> 1.0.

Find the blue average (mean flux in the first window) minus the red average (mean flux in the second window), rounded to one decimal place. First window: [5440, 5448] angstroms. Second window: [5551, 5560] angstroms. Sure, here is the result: 1.3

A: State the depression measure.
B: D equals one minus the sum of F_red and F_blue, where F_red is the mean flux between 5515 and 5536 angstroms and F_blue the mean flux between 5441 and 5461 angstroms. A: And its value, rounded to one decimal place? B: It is -19.8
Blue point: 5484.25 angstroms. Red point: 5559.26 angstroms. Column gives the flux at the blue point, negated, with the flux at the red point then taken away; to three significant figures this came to -20.2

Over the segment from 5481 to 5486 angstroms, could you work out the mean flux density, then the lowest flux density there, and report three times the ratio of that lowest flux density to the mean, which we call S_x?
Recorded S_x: 2.98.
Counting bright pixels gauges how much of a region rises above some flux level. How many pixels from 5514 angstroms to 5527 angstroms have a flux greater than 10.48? 0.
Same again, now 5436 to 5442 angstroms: 5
